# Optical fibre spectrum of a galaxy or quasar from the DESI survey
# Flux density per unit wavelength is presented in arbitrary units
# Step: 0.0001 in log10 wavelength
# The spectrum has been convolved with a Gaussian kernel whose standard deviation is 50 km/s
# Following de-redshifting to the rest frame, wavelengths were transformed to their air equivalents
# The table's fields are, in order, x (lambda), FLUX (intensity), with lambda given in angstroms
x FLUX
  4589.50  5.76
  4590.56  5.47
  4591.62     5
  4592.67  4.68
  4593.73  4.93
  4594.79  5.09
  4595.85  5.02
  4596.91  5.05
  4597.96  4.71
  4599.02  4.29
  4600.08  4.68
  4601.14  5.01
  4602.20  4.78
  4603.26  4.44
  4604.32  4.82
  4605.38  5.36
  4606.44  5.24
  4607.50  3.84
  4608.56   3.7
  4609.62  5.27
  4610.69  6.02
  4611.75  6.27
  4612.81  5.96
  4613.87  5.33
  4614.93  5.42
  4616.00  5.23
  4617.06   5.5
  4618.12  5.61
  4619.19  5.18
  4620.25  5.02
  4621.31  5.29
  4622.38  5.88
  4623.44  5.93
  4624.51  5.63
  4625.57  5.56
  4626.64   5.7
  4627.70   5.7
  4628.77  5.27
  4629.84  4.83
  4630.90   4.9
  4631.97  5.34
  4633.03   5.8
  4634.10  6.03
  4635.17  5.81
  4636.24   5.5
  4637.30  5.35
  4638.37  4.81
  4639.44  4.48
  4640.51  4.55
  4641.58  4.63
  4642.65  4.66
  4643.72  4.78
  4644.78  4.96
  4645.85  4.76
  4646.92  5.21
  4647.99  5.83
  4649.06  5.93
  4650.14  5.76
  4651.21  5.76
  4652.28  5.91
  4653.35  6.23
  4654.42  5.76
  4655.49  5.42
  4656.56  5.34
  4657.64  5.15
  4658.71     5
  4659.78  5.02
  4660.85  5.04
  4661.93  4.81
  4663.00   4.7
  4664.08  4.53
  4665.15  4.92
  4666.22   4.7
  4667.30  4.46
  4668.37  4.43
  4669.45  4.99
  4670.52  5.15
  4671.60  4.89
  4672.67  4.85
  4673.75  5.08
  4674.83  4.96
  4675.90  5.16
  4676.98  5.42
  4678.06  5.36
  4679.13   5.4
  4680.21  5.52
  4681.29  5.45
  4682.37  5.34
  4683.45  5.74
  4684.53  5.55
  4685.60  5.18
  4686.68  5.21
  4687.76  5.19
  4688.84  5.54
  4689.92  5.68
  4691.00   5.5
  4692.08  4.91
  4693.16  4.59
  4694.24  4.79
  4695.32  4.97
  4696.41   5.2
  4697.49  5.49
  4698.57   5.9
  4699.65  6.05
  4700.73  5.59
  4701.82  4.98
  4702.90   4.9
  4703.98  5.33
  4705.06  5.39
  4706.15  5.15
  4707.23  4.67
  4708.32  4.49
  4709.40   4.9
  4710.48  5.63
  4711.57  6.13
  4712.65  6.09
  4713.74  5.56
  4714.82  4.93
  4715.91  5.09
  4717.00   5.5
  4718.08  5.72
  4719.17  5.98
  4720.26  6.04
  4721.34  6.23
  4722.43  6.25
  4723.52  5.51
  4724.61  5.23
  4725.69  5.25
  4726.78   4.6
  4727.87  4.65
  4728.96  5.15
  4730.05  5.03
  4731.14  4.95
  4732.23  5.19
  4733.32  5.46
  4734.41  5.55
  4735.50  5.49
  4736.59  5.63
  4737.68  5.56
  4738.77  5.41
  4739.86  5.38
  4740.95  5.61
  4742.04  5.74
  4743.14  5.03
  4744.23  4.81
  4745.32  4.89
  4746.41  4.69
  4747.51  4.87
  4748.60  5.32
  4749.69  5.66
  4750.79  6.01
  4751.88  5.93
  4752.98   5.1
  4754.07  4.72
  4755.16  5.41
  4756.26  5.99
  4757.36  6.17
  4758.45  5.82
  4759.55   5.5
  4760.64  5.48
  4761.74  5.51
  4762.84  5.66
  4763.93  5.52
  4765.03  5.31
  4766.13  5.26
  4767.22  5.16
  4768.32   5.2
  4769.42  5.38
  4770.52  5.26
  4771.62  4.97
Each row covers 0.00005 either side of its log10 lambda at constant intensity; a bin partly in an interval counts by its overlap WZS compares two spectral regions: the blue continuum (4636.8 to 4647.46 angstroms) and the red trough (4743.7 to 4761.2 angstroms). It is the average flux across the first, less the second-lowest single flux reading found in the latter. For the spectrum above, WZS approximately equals 0.10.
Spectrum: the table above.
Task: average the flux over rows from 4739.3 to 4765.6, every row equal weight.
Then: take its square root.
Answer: 2.33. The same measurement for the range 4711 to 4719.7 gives 2.37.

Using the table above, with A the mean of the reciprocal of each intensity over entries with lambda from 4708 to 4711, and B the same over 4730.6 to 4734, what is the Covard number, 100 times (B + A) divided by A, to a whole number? 196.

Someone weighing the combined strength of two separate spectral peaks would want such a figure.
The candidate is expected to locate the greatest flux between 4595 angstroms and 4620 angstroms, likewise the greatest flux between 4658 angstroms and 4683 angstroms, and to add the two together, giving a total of 11.8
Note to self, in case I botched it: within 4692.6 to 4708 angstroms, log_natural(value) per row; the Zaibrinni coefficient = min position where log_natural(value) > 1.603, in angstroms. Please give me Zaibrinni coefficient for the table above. 4695.32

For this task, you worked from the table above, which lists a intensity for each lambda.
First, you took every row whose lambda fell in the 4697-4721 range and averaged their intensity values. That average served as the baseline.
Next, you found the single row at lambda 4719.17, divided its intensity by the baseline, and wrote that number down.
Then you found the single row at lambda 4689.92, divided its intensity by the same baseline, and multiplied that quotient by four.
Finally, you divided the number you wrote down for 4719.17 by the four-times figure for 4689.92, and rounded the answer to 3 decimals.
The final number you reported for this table 0.263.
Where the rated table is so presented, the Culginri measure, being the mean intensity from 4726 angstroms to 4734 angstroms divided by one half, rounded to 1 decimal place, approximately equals 10.0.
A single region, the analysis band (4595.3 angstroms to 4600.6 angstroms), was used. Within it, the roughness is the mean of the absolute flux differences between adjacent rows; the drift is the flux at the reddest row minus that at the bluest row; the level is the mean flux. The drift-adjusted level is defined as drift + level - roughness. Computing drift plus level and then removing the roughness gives 4.1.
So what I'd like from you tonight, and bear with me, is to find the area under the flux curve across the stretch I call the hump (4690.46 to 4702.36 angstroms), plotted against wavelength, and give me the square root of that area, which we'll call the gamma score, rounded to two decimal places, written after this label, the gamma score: 7.92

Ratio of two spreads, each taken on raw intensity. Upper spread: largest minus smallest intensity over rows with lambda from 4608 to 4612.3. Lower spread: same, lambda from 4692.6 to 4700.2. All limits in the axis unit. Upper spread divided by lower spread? 1.8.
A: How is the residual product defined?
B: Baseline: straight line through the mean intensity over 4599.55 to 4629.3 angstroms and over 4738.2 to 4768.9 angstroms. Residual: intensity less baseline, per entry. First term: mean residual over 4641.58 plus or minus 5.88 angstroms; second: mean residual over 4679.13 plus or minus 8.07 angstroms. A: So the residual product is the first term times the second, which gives 0.024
